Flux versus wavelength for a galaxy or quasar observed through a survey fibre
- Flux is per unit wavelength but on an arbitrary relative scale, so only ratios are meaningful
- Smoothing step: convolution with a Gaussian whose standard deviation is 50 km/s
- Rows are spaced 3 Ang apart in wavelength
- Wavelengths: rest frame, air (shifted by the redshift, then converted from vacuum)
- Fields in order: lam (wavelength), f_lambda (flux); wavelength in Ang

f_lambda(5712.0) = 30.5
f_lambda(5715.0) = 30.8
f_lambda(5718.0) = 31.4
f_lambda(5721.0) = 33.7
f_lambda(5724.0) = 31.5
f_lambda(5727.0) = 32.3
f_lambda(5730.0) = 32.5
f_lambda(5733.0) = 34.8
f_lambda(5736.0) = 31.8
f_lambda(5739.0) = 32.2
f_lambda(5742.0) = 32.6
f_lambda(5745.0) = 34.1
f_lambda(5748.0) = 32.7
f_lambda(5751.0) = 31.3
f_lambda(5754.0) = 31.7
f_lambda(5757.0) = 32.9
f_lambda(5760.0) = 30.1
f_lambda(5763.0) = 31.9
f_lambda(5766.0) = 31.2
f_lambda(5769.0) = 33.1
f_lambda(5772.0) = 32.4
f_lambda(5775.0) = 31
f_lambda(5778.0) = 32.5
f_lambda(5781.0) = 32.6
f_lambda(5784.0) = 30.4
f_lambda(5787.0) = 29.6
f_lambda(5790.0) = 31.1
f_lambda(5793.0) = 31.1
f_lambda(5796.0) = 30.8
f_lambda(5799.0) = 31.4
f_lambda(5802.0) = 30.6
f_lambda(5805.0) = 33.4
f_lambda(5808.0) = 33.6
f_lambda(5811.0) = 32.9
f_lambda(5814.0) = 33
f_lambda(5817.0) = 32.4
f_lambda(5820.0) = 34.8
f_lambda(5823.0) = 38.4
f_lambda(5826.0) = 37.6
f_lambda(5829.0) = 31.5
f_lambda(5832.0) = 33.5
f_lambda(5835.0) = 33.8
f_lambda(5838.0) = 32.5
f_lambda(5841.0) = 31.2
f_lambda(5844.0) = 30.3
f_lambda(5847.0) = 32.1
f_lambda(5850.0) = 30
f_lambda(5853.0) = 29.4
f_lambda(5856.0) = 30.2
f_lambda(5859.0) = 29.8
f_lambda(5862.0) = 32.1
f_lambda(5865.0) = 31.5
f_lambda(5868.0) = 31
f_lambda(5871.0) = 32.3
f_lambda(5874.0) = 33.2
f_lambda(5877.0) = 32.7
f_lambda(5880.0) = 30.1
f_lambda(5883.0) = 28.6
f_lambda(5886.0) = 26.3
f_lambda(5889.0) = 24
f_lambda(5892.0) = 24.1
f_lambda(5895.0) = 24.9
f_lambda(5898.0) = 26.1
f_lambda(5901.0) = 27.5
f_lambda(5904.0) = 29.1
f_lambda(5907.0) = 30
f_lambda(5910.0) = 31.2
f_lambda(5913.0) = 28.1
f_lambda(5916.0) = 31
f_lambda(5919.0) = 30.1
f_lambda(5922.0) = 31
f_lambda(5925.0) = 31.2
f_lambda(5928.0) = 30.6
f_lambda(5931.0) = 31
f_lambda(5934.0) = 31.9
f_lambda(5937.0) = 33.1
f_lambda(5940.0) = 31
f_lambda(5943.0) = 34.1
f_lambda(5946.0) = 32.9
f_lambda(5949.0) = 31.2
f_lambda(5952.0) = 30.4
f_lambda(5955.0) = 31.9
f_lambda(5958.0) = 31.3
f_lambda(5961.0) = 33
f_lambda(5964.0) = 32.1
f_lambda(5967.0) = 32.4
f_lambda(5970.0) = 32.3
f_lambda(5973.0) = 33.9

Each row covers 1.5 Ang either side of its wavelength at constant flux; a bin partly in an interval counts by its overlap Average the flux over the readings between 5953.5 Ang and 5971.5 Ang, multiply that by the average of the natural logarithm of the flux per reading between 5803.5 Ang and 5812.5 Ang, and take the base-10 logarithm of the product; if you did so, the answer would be 2.05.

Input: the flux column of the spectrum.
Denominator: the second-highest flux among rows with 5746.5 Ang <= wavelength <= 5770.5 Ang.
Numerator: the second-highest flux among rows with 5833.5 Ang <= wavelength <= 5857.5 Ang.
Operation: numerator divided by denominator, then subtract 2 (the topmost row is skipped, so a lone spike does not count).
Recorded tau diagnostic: -1.01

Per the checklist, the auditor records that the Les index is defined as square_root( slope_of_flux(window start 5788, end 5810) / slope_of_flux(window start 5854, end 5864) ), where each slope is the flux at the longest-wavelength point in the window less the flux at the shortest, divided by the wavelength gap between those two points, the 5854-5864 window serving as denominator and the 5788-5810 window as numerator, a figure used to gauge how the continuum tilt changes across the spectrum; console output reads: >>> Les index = 0.66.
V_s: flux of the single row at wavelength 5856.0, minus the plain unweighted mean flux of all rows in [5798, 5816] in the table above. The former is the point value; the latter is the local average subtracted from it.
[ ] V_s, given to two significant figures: -2.3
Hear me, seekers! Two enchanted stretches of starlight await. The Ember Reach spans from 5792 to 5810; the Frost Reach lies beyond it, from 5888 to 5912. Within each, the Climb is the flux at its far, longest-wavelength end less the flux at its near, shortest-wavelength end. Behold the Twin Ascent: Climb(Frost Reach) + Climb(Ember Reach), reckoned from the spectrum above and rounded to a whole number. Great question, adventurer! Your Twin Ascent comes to 10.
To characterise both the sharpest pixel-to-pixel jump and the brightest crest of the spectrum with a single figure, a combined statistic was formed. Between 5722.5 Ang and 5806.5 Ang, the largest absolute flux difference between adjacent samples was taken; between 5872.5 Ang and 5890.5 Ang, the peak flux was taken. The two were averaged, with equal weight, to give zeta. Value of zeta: 18.1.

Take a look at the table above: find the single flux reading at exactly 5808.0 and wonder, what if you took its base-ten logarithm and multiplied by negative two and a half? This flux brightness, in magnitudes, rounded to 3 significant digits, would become -3.82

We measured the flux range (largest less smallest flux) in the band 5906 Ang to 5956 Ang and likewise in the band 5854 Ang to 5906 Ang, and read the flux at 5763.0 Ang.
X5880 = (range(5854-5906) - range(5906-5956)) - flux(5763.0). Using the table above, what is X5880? -29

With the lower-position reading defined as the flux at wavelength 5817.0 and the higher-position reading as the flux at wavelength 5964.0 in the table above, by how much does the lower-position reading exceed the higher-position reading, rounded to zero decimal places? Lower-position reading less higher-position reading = 0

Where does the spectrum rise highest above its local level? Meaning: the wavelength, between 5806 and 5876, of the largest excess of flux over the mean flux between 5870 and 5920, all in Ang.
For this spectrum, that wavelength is 5823.0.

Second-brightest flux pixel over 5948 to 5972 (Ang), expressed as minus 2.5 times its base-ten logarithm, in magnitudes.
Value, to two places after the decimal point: -3.78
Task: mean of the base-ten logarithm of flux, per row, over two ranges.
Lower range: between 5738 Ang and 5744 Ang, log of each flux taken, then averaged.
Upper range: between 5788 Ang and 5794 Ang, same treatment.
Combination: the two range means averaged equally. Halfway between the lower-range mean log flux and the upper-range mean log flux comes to 1.50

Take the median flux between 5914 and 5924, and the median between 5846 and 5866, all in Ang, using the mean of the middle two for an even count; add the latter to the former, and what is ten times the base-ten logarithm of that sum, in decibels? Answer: 17.9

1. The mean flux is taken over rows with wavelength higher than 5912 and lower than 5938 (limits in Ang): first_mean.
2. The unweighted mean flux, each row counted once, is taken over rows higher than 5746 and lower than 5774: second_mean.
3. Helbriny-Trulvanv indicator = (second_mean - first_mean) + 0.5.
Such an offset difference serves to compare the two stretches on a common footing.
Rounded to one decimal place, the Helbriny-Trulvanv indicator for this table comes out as 1.5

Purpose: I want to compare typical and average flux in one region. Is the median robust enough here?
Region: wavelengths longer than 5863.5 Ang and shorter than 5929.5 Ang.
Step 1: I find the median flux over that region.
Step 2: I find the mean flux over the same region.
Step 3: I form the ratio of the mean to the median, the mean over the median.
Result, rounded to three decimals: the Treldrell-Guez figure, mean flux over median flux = 0.973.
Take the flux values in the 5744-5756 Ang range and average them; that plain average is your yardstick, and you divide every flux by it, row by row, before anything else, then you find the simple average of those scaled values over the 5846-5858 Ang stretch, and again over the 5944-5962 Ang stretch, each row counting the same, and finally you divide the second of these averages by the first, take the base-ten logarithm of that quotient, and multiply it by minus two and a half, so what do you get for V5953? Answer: -0.05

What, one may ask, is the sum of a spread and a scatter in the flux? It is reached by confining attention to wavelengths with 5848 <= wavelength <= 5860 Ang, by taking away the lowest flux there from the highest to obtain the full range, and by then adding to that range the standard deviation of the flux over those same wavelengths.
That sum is 1.1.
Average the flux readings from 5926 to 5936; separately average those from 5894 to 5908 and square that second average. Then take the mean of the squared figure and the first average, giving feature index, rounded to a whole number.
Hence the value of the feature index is 394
